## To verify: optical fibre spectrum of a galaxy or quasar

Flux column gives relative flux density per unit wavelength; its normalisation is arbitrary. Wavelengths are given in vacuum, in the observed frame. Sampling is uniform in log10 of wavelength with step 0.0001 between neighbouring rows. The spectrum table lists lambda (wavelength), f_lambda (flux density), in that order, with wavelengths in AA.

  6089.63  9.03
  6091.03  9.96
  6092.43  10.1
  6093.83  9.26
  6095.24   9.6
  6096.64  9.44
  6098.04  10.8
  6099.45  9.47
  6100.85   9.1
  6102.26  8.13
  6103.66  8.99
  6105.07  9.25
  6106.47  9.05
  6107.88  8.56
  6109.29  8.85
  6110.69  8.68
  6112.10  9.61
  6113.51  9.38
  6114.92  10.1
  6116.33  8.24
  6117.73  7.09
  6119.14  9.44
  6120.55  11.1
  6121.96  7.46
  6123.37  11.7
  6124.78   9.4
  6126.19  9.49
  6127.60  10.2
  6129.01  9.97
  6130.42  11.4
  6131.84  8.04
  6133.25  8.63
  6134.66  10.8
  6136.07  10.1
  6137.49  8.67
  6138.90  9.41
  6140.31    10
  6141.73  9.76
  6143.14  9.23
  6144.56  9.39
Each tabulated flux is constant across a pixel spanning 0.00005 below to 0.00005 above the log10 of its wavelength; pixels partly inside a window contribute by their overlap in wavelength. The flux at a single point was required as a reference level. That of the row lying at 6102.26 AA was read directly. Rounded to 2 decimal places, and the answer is 8.13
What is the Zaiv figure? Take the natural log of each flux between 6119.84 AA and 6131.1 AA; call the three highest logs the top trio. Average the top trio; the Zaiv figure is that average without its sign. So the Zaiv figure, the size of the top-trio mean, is 2.43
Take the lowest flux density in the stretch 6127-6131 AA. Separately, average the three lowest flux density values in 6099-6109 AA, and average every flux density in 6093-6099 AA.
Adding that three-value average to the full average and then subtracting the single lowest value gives 8.4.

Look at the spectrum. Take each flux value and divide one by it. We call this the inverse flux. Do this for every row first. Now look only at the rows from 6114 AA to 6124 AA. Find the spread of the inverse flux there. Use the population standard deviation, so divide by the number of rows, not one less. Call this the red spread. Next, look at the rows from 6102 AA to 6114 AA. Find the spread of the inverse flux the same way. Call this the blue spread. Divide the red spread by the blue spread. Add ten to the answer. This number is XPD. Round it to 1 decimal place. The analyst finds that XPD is 13.7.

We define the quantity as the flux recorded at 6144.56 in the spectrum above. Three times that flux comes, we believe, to 28.2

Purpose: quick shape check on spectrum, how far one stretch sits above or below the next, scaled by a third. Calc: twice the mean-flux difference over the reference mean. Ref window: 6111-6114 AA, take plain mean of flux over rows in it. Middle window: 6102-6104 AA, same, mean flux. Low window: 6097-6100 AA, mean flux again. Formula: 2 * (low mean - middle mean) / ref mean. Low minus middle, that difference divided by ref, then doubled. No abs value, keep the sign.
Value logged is 0.3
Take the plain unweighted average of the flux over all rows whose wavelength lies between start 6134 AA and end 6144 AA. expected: 9.7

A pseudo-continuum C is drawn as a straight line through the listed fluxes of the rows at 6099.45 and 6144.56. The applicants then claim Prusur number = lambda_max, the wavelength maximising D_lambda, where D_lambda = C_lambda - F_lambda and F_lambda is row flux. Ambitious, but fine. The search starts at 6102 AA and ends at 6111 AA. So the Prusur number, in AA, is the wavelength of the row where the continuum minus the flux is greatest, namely 6102.26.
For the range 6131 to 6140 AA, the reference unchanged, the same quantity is 6131.84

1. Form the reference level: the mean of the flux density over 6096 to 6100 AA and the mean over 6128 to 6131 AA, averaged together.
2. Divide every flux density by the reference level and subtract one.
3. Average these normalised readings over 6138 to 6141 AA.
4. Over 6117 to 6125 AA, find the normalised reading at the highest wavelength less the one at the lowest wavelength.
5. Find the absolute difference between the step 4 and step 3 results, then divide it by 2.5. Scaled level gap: 0.11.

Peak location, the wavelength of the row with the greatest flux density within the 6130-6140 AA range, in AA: 6130.42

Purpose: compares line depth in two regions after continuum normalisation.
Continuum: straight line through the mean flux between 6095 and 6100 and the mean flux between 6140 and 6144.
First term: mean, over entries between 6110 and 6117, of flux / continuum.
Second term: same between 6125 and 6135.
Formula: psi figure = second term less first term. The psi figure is 0.07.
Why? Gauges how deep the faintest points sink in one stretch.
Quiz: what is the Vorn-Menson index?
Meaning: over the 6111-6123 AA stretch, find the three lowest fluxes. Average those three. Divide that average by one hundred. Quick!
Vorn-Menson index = 0.0760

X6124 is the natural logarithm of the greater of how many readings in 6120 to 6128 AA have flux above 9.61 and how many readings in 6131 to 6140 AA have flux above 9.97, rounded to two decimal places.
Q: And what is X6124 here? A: 1.10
